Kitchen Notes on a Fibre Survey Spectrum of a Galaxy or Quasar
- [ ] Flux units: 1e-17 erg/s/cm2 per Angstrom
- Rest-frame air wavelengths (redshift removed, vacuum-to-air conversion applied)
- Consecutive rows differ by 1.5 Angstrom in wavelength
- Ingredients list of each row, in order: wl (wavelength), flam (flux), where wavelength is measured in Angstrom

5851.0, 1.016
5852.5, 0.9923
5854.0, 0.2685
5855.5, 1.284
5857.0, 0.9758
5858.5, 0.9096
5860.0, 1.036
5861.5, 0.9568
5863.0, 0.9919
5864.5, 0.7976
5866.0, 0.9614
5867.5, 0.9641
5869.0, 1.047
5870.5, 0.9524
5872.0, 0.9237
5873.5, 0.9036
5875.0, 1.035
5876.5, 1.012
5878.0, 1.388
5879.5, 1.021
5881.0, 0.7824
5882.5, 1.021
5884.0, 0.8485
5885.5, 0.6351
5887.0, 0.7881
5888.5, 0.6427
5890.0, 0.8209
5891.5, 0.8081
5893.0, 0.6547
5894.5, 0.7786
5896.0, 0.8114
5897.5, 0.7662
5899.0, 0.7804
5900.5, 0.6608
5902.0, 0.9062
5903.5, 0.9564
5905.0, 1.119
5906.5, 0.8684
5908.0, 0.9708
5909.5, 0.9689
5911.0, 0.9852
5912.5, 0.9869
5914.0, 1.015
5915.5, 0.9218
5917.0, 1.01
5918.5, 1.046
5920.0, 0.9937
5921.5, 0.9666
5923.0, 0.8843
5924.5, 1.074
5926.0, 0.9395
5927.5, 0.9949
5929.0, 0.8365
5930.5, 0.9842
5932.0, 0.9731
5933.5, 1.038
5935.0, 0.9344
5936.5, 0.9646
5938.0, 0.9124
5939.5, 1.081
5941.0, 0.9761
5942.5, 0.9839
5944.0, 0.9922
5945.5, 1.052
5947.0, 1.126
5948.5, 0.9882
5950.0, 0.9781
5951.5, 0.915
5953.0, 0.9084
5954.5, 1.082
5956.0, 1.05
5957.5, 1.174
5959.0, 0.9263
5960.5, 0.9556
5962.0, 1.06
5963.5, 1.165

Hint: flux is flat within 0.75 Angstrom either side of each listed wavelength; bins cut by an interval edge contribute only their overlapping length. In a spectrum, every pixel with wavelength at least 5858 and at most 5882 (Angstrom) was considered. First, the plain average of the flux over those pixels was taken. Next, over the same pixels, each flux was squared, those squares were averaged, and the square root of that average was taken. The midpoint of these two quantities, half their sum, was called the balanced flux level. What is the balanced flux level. 0.98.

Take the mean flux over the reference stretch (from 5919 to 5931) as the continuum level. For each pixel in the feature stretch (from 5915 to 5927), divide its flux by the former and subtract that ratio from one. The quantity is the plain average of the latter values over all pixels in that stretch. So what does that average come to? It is -0.02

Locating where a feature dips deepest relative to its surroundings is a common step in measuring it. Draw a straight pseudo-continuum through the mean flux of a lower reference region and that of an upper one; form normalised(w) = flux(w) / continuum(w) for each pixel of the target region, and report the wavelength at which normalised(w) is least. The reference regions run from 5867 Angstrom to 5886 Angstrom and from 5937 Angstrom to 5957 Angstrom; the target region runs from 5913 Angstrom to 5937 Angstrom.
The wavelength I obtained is 5929.0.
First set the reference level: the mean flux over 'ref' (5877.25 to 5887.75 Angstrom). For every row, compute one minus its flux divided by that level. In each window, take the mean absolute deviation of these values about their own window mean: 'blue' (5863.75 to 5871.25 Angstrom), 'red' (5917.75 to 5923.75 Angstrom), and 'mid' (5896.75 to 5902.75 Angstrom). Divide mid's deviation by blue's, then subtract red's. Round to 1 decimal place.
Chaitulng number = 1.1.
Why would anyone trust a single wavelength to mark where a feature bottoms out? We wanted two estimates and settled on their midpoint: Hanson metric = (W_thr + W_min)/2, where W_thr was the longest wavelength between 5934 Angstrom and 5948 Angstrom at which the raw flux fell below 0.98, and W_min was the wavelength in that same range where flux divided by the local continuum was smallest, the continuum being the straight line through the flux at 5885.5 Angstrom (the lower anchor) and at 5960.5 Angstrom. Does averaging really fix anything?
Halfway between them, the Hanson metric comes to 5939.5 Angstrom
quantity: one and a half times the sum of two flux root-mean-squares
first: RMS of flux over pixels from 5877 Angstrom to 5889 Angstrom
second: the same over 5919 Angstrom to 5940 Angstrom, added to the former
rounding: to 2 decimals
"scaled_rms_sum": 2.84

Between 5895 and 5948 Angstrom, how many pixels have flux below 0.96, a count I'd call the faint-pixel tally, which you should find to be 13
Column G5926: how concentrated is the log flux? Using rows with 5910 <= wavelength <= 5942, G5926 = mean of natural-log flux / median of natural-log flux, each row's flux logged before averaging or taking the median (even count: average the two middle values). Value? 1.6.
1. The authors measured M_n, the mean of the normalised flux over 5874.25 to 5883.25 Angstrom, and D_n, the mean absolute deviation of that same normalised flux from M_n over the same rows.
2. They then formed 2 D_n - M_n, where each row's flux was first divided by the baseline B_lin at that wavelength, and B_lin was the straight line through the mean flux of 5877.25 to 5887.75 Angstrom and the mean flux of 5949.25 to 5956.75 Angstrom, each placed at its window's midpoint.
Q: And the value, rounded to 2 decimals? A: -0.88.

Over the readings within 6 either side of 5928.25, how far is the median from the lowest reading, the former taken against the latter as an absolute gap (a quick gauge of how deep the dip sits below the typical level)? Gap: 0.14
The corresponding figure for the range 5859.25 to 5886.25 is 0.33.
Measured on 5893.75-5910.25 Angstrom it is 0.21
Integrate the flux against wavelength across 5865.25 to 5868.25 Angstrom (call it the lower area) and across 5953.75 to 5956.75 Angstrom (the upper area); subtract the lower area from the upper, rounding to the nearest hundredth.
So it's 0.31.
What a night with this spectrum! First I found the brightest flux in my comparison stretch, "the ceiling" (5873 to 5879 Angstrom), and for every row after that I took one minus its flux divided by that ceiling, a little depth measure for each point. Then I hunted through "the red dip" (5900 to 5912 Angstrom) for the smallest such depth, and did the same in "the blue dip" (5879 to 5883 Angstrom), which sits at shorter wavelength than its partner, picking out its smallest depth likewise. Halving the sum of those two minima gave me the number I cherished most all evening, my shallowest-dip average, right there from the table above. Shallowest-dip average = 0.229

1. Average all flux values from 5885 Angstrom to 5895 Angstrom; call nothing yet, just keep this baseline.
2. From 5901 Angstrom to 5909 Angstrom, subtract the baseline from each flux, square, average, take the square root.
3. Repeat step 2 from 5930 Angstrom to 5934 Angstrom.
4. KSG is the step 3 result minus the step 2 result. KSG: 0.02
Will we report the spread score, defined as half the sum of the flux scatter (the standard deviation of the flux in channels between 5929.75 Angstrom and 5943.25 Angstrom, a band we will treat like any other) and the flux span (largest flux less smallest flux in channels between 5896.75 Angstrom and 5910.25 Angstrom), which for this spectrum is 0.25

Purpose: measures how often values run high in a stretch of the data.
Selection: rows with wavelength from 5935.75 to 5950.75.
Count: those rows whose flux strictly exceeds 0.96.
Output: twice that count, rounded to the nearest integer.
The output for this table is 18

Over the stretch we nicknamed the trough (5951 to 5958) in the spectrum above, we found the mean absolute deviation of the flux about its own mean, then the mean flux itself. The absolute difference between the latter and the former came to 0.93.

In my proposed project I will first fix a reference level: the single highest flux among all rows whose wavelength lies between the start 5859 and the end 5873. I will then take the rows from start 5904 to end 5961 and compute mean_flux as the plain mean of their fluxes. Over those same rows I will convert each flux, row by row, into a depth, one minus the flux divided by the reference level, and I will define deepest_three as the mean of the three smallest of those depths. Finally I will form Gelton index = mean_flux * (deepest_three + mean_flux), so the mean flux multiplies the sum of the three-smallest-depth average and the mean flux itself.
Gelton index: 0.89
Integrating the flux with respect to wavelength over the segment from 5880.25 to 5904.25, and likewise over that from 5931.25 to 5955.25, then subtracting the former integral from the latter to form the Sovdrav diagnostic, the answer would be 4.9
